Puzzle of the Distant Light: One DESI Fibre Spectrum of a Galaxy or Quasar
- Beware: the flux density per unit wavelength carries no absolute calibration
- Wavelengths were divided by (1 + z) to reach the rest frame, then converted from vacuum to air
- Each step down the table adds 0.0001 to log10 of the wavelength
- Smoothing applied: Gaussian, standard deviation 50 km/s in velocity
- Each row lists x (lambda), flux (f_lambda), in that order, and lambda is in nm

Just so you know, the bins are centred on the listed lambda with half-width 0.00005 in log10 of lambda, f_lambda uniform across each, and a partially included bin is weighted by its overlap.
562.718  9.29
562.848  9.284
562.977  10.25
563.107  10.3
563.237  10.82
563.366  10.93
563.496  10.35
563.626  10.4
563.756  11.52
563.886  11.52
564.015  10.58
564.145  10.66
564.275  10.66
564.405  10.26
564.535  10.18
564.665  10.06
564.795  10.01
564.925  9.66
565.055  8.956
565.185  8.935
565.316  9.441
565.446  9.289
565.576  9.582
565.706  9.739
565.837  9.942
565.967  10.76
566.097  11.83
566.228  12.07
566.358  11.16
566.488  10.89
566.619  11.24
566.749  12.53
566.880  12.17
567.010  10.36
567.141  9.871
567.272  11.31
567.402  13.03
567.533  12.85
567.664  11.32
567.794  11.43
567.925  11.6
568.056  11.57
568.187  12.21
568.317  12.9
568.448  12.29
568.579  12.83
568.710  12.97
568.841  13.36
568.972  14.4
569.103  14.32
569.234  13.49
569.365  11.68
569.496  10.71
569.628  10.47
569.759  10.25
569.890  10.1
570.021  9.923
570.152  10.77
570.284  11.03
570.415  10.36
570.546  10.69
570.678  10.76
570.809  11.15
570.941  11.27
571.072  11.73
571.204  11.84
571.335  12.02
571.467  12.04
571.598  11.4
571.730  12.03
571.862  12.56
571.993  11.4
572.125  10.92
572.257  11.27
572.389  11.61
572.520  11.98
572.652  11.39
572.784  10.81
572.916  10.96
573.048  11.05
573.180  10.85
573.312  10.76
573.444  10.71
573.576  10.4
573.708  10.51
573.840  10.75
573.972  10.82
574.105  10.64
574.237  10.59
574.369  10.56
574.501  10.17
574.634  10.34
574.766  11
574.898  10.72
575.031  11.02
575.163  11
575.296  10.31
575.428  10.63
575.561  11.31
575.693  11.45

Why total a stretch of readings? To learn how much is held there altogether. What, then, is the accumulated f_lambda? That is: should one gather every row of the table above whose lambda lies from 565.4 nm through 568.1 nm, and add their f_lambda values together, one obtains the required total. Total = 235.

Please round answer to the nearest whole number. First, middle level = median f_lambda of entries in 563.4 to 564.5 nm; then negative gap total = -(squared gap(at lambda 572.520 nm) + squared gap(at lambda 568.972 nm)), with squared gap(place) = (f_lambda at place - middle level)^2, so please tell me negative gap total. -16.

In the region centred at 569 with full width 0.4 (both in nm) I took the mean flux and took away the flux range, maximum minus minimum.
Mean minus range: 12.99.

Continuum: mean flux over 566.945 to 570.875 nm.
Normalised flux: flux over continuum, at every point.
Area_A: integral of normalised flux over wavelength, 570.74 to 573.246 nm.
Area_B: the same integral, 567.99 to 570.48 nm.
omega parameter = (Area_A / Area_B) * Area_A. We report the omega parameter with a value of 2.40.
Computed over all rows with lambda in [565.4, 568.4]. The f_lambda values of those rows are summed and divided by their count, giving 11.3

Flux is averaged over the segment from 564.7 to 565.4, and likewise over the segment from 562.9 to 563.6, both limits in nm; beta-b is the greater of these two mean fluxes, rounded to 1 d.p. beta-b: 10.5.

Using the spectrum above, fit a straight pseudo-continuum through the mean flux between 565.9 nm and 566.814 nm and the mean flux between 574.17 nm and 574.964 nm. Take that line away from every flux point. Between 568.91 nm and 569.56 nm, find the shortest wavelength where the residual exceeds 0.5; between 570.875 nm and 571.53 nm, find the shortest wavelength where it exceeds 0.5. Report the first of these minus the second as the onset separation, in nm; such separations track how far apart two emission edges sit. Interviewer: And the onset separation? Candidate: -2.10 nm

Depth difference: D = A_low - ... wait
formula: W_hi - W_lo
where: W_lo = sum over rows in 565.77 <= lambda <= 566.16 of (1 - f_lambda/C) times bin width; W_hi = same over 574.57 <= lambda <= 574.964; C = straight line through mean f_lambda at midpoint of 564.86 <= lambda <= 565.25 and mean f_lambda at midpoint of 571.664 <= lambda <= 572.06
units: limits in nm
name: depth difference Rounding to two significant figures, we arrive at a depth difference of 0.13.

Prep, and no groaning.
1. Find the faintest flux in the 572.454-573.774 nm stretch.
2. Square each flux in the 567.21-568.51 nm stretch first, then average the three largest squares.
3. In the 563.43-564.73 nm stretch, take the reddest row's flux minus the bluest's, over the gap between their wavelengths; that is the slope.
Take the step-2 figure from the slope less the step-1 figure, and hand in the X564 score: -178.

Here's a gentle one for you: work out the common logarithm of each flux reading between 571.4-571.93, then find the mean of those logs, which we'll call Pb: 1.079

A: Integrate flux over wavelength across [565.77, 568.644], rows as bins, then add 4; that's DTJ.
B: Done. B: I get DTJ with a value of 37.5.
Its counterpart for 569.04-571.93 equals 36.9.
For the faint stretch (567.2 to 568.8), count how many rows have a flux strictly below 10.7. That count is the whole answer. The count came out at 0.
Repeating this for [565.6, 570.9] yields 10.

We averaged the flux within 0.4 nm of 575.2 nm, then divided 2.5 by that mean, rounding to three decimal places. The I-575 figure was 0.231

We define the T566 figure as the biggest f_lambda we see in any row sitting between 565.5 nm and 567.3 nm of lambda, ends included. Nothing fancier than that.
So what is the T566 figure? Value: 12.53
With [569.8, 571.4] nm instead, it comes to 12.02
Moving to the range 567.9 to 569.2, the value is 14.4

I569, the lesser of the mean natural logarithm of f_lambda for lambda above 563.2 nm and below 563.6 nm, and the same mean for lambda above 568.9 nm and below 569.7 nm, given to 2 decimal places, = 2.37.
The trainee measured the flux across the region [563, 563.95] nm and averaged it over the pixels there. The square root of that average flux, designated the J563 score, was 3.29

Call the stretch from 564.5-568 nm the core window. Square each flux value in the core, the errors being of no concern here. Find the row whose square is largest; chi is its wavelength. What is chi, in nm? 567.402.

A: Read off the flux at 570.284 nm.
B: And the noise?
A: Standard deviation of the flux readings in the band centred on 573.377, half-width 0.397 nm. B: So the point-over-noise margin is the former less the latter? 10.8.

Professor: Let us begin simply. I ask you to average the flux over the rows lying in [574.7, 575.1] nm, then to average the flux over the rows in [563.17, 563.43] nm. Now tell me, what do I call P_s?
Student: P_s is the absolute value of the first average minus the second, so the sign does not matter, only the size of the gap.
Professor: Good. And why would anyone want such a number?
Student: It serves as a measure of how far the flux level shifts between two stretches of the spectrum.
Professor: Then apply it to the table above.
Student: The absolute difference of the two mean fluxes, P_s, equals 0.04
